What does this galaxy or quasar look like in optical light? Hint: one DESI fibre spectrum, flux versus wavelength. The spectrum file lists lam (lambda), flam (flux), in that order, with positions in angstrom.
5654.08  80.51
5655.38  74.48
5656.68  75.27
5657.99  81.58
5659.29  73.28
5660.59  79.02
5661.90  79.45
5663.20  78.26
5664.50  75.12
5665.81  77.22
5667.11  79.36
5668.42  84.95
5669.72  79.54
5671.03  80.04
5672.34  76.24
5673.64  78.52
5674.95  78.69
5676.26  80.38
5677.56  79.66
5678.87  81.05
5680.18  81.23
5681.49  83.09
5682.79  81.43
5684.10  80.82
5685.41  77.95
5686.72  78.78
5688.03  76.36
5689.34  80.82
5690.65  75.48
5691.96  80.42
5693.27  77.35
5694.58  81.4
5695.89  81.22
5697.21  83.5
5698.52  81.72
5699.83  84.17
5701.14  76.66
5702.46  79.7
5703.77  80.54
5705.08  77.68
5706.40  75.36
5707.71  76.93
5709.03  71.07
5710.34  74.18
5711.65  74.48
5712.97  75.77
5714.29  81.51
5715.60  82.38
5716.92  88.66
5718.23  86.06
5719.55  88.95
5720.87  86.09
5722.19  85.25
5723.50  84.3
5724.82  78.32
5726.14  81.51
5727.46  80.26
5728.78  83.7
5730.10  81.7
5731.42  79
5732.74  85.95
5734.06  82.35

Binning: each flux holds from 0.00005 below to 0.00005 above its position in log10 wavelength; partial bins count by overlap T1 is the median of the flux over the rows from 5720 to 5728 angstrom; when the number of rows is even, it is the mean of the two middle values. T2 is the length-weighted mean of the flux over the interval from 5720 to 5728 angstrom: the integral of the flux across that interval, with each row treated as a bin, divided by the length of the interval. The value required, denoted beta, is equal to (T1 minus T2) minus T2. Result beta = -82.7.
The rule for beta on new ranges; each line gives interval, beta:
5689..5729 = -80.1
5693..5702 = -80.5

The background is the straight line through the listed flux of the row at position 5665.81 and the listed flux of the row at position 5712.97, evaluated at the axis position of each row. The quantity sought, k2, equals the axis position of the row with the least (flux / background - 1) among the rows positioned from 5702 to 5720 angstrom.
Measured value 5709.03 angstrom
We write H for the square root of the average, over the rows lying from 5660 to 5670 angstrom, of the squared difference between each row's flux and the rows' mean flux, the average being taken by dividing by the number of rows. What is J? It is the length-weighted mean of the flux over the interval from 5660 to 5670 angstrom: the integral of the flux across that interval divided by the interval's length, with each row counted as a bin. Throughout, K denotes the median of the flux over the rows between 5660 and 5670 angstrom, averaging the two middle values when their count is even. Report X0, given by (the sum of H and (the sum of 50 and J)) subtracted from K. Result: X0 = -52.5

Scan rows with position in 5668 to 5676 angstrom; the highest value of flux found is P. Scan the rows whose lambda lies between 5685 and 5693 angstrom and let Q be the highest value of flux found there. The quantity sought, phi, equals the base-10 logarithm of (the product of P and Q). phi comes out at 3.84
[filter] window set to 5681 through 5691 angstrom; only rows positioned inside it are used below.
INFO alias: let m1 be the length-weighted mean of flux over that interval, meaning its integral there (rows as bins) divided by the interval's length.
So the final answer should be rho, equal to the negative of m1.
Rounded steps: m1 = 79.4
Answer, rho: -79.4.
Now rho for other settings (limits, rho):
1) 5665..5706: -79.8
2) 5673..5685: -80.5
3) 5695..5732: -80.7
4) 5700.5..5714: -76.3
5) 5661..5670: -79.1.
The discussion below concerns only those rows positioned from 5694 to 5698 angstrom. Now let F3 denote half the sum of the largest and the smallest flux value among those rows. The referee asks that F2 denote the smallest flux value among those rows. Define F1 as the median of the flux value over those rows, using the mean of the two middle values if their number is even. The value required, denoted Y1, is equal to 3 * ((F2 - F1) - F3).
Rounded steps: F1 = 81.4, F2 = 81.22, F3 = 82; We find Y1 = -248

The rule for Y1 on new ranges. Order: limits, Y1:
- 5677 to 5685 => -249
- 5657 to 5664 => -250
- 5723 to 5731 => -254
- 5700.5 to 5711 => -245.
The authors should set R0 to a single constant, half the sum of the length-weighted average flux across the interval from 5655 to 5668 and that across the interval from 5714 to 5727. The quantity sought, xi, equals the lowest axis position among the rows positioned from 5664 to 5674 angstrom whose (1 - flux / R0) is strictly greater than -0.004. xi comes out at 5664.50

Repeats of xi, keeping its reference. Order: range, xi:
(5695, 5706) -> 5695.89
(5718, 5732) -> 5724.82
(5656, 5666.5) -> 5656.68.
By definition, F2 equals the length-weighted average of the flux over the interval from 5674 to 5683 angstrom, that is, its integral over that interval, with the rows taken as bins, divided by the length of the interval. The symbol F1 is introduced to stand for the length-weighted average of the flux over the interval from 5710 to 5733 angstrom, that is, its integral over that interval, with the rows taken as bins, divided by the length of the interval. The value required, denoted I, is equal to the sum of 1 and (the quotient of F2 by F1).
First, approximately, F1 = 82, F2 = 80.7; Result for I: 1.98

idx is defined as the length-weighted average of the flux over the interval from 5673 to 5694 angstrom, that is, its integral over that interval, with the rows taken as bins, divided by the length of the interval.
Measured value 79.5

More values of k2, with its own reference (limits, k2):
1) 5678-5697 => 5690.65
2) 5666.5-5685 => 5672.34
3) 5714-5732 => 5724.82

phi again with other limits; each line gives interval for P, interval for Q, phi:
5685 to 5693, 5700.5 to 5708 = 3.81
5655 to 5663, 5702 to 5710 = 3.82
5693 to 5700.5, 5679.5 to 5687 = 3.84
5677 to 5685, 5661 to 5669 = 3.85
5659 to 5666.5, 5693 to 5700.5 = 3.83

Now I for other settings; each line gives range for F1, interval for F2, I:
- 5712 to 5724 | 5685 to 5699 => 1.95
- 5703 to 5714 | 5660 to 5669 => 2.04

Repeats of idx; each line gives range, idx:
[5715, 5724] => 86.0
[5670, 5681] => 79.5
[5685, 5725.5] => 80.1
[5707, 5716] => 76.5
